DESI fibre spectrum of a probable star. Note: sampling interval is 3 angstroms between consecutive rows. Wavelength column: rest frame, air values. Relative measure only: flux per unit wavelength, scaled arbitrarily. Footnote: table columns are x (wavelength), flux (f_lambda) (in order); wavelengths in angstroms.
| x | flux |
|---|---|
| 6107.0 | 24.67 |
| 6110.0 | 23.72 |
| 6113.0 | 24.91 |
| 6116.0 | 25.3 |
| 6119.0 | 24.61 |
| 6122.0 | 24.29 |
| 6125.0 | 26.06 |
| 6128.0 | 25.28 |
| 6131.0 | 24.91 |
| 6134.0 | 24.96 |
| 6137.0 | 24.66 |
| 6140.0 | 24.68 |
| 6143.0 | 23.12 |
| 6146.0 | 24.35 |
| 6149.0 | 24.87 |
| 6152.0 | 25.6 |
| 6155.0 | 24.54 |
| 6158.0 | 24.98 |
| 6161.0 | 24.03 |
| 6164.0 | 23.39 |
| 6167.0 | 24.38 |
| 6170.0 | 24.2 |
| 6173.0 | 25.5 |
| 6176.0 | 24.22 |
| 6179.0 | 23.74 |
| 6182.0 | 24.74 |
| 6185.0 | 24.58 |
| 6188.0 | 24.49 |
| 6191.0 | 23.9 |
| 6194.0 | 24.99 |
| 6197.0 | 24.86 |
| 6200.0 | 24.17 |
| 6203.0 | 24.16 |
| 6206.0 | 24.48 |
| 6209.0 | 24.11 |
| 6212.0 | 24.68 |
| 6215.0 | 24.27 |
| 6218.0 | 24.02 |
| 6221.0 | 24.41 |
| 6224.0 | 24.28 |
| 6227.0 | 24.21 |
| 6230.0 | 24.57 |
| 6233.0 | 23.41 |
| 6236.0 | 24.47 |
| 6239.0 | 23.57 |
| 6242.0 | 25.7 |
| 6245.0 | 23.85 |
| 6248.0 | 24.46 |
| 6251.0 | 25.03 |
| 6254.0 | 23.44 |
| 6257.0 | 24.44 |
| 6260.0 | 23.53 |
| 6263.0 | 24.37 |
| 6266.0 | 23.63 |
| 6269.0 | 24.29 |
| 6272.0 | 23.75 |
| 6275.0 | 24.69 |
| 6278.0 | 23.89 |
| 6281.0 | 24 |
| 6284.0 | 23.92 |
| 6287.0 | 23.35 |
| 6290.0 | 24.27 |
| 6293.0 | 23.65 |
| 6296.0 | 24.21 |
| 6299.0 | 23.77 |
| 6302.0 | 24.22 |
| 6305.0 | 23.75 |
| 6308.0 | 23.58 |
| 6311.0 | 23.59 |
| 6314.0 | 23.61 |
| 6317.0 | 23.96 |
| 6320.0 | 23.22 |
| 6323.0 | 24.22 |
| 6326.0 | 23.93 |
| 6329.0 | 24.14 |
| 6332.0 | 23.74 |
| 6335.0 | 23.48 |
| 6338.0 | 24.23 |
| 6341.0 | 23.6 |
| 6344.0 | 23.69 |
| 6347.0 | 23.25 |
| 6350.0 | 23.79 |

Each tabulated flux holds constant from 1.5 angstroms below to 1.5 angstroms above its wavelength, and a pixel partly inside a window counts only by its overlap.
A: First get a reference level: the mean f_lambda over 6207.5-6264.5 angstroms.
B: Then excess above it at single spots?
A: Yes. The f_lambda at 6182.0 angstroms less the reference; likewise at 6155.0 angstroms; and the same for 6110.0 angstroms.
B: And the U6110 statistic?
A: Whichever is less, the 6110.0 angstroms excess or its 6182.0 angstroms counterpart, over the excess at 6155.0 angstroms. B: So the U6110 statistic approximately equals -1.9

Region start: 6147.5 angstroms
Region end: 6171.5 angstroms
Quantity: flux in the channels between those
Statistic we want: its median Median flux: 24.5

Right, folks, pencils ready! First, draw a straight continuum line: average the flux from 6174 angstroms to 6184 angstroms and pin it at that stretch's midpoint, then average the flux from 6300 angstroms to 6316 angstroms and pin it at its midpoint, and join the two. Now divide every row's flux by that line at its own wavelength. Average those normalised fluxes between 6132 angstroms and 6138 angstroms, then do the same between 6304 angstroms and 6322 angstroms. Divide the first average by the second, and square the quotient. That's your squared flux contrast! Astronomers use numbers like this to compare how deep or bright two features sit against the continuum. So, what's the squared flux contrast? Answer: 1.04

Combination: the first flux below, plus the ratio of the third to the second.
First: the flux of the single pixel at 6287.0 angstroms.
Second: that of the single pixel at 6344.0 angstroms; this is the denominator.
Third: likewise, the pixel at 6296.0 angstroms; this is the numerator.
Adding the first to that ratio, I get 24.4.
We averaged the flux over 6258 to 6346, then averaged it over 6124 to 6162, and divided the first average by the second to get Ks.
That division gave 0.964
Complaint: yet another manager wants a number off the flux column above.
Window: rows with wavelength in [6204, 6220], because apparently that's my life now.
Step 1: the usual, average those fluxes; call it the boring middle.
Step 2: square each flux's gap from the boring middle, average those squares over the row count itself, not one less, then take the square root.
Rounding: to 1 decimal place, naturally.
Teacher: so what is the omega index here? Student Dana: 0.2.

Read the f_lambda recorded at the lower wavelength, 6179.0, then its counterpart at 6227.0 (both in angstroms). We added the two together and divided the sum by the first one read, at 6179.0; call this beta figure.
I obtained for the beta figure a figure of 2.02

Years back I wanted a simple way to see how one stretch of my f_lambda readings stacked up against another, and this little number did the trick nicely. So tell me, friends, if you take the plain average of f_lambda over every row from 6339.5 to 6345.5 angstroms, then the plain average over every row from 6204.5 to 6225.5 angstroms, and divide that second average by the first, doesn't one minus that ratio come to -0.029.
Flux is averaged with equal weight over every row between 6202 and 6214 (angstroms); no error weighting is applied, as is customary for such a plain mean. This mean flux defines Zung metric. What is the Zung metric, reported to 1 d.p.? 24.4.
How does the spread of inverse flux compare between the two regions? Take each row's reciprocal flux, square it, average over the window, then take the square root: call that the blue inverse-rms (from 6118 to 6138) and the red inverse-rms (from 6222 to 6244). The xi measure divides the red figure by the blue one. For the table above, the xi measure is 1.03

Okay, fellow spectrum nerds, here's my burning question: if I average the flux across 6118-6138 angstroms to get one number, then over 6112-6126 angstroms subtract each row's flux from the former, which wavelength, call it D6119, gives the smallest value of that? 6125.0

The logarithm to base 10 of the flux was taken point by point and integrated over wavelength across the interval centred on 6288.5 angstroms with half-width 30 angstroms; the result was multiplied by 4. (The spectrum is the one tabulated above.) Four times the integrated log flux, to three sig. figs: 331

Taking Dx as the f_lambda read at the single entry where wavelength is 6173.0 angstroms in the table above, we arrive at 25.5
